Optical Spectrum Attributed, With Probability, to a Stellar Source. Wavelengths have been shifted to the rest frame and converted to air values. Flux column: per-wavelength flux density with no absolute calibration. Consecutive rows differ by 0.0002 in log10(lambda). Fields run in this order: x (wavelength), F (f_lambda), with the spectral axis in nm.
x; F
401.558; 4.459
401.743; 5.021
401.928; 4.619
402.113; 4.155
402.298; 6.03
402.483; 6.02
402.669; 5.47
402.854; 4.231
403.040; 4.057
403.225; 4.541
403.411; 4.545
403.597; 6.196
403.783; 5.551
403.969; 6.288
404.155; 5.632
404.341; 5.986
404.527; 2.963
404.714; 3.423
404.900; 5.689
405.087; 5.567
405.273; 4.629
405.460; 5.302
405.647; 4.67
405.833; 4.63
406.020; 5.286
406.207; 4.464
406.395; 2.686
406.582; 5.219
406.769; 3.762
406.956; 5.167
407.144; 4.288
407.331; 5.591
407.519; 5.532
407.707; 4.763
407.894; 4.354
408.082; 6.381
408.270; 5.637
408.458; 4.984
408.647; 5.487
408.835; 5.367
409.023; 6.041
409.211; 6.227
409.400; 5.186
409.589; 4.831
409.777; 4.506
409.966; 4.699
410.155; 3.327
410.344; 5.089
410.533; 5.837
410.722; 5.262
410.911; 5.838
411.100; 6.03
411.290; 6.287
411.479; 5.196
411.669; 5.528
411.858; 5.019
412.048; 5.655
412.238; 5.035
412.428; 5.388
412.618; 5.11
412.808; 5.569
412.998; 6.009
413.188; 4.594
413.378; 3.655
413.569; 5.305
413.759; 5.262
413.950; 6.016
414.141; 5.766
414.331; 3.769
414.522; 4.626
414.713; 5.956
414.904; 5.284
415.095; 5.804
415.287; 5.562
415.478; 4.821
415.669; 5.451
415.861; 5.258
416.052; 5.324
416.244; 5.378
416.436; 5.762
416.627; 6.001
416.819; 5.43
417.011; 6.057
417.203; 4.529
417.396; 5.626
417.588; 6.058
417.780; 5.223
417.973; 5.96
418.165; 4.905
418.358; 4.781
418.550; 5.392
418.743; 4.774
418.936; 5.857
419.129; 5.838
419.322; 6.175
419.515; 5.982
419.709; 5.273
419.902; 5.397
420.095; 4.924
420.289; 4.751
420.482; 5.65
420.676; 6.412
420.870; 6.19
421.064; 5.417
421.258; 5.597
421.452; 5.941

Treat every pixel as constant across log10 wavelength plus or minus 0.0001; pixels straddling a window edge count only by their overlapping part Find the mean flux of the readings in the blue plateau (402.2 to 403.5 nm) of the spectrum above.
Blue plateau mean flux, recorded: 4.98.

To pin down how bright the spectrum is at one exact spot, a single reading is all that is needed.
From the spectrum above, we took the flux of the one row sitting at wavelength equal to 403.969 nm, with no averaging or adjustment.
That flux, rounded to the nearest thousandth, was 6.288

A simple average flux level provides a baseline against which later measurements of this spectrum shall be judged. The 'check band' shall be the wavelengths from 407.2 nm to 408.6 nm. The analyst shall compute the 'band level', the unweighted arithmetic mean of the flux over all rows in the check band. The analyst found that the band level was 5.3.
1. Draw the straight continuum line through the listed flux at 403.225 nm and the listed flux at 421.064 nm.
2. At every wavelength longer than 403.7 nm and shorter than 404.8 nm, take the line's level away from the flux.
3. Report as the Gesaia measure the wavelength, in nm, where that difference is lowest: 404.527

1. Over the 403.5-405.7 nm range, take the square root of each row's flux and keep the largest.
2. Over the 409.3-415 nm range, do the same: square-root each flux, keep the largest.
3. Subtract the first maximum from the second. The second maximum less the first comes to 0.00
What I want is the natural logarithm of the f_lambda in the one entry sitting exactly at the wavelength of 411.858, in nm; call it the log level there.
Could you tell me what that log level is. 1.61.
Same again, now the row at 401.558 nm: 1.49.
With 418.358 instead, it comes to 1.56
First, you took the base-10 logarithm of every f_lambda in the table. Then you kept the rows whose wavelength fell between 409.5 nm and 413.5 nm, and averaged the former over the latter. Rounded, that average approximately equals 0.71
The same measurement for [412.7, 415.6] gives 0.71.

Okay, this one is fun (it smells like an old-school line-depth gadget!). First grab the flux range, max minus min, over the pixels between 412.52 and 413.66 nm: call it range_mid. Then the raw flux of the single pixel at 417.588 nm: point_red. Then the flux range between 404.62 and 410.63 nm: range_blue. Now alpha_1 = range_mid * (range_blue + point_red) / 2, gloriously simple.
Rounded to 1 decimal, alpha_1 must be 11.5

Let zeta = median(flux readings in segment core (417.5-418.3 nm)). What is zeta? 5.6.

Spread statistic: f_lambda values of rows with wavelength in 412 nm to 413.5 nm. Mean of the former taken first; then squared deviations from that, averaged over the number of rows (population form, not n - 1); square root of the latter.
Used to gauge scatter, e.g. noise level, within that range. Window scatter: 0.69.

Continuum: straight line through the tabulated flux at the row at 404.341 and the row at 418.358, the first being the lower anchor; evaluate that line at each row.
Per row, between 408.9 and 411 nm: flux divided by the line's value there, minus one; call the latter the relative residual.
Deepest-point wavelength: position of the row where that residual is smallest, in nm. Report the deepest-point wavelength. 410.155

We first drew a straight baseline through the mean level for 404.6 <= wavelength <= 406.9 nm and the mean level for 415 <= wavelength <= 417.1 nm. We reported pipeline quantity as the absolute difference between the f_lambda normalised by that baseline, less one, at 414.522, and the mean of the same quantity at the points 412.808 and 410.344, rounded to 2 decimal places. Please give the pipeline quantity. 0.18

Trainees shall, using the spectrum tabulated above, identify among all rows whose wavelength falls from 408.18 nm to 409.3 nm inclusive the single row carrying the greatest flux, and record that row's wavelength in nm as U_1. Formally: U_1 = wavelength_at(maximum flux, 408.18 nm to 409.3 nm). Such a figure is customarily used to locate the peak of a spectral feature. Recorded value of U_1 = 409.211 nm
